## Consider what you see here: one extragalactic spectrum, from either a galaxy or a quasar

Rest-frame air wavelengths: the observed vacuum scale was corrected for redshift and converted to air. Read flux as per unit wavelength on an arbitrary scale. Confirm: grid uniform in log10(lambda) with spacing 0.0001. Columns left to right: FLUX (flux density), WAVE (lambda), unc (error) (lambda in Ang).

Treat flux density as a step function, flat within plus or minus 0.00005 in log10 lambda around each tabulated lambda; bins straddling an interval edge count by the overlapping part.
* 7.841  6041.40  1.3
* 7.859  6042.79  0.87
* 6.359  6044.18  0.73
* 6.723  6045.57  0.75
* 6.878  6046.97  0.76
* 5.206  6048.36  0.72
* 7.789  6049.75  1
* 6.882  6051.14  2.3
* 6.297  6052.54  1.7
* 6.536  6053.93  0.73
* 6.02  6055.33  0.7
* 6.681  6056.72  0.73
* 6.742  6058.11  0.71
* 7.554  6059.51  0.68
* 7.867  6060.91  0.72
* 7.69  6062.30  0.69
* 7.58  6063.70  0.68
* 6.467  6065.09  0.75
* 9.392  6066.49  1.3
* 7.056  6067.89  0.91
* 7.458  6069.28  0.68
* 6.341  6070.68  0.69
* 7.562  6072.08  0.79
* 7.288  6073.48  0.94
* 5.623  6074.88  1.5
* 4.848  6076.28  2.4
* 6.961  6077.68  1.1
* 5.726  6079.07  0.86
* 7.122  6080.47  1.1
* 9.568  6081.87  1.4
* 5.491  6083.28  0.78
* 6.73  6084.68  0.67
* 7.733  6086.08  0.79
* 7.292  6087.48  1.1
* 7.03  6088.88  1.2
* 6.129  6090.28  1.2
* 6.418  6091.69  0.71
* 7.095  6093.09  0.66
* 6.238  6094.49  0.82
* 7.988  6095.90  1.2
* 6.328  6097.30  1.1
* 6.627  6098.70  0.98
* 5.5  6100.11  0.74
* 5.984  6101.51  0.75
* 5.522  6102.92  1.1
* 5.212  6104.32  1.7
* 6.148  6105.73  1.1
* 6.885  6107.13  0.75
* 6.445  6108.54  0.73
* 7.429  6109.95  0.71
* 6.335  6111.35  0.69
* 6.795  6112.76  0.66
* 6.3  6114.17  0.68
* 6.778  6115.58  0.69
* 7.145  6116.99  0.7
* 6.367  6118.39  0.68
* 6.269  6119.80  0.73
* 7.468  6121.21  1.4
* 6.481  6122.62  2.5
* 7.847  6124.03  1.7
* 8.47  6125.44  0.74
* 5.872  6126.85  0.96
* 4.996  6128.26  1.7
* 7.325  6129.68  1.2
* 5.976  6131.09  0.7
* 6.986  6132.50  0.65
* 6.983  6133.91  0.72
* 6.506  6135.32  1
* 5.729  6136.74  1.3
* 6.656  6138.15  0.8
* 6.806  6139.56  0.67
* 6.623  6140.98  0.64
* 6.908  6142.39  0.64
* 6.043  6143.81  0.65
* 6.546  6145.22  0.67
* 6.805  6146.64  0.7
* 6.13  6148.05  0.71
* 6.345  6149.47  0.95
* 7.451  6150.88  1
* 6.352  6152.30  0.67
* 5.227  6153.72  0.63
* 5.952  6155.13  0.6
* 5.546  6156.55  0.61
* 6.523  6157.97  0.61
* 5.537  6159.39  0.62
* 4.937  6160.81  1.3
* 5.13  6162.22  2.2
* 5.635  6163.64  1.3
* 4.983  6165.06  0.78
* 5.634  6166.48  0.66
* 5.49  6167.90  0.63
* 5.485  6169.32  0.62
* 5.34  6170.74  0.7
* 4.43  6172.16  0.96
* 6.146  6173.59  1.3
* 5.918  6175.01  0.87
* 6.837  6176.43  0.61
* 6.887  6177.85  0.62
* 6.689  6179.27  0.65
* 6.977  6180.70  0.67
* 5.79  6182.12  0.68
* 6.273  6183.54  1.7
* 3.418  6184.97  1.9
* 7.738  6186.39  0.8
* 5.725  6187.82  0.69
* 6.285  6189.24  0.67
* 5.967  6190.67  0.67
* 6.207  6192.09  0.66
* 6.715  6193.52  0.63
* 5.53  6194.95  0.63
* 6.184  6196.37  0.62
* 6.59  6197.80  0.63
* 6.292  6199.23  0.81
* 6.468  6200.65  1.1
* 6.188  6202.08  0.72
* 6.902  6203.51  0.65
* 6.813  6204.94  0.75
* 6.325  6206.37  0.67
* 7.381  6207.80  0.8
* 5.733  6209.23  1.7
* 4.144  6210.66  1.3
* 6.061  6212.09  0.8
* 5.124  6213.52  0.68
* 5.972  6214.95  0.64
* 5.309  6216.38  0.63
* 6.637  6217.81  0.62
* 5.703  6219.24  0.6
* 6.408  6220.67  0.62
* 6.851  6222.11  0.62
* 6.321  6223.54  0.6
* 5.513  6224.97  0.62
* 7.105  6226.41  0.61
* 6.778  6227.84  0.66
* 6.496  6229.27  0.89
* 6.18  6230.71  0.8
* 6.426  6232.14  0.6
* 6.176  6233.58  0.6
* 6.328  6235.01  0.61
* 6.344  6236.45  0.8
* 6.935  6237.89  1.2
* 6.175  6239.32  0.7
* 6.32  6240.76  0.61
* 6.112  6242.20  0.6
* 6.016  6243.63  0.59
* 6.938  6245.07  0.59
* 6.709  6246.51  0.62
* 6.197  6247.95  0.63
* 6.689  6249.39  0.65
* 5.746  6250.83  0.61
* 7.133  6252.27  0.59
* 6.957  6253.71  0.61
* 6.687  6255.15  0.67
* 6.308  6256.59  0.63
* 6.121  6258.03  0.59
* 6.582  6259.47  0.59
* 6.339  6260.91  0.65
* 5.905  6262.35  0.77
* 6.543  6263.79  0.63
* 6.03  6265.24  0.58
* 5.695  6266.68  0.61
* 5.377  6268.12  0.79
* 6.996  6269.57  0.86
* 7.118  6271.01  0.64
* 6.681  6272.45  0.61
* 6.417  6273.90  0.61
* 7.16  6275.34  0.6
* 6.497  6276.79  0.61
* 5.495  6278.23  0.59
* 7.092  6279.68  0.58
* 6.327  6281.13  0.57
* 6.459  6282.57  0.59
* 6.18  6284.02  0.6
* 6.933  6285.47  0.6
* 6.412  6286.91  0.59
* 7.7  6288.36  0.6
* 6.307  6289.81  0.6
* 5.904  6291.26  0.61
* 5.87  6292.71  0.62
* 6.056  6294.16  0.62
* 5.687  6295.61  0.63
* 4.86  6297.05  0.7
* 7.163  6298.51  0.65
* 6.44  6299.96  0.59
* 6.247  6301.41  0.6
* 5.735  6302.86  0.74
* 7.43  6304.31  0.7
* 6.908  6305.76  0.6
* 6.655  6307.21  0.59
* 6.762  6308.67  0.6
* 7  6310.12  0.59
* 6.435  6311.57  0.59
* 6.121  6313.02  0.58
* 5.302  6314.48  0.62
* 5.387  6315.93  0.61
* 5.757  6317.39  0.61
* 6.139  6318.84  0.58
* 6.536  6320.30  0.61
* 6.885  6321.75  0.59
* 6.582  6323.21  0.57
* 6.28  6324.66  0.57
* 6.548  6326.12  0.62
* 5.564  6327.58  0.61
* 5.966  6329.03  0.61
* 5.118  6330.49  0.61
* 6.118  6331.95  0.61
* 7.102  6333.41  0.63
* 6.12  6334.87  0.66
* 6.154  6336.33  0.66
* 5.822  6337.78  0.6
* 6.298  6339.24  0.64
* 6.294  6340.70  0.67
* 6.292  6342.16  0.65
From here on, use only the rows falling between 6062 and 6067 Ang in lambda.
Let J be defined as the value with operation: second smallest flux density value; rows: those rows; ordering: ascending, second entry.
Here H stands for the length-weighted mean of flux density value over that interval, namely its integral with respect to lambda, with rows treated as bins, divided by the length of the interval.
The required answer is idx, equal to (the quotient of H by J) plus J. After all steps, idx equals 8.60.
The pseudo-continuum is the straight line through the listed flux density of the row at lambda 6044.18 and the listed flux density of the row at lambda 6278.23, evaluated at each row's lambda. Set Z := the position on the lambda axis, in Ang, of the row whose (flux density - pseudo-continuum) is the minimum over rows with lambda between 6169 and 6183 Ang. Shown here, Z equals 6172.16 Ang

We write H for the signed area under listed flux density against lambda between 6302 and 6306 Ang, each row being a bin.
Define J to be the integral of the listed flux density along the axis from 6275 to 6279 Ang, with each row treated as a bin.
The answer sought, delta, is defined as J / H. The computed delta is 0.95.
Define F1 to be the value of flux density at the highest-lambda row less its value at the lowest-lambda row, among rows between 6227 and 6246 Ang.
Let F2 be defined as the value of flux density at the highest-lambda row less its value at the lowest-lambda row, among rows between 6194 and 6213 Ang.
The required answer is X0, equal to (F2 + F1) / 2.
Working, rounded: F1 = 0.2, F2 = 0.5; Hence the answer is 0.3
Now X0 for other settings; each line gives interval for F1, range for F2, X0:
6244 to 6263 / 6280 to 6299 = -0.1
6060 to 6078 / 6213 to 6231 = 0.1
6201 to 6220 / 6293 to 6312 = -0.1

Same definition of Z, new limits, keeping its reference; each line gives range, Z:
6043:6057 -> 6048.36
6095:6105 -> 6104.32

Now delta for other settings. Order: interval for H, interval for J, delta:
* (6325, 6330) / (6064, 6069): 1.27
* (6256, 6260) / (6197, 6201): 1.02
